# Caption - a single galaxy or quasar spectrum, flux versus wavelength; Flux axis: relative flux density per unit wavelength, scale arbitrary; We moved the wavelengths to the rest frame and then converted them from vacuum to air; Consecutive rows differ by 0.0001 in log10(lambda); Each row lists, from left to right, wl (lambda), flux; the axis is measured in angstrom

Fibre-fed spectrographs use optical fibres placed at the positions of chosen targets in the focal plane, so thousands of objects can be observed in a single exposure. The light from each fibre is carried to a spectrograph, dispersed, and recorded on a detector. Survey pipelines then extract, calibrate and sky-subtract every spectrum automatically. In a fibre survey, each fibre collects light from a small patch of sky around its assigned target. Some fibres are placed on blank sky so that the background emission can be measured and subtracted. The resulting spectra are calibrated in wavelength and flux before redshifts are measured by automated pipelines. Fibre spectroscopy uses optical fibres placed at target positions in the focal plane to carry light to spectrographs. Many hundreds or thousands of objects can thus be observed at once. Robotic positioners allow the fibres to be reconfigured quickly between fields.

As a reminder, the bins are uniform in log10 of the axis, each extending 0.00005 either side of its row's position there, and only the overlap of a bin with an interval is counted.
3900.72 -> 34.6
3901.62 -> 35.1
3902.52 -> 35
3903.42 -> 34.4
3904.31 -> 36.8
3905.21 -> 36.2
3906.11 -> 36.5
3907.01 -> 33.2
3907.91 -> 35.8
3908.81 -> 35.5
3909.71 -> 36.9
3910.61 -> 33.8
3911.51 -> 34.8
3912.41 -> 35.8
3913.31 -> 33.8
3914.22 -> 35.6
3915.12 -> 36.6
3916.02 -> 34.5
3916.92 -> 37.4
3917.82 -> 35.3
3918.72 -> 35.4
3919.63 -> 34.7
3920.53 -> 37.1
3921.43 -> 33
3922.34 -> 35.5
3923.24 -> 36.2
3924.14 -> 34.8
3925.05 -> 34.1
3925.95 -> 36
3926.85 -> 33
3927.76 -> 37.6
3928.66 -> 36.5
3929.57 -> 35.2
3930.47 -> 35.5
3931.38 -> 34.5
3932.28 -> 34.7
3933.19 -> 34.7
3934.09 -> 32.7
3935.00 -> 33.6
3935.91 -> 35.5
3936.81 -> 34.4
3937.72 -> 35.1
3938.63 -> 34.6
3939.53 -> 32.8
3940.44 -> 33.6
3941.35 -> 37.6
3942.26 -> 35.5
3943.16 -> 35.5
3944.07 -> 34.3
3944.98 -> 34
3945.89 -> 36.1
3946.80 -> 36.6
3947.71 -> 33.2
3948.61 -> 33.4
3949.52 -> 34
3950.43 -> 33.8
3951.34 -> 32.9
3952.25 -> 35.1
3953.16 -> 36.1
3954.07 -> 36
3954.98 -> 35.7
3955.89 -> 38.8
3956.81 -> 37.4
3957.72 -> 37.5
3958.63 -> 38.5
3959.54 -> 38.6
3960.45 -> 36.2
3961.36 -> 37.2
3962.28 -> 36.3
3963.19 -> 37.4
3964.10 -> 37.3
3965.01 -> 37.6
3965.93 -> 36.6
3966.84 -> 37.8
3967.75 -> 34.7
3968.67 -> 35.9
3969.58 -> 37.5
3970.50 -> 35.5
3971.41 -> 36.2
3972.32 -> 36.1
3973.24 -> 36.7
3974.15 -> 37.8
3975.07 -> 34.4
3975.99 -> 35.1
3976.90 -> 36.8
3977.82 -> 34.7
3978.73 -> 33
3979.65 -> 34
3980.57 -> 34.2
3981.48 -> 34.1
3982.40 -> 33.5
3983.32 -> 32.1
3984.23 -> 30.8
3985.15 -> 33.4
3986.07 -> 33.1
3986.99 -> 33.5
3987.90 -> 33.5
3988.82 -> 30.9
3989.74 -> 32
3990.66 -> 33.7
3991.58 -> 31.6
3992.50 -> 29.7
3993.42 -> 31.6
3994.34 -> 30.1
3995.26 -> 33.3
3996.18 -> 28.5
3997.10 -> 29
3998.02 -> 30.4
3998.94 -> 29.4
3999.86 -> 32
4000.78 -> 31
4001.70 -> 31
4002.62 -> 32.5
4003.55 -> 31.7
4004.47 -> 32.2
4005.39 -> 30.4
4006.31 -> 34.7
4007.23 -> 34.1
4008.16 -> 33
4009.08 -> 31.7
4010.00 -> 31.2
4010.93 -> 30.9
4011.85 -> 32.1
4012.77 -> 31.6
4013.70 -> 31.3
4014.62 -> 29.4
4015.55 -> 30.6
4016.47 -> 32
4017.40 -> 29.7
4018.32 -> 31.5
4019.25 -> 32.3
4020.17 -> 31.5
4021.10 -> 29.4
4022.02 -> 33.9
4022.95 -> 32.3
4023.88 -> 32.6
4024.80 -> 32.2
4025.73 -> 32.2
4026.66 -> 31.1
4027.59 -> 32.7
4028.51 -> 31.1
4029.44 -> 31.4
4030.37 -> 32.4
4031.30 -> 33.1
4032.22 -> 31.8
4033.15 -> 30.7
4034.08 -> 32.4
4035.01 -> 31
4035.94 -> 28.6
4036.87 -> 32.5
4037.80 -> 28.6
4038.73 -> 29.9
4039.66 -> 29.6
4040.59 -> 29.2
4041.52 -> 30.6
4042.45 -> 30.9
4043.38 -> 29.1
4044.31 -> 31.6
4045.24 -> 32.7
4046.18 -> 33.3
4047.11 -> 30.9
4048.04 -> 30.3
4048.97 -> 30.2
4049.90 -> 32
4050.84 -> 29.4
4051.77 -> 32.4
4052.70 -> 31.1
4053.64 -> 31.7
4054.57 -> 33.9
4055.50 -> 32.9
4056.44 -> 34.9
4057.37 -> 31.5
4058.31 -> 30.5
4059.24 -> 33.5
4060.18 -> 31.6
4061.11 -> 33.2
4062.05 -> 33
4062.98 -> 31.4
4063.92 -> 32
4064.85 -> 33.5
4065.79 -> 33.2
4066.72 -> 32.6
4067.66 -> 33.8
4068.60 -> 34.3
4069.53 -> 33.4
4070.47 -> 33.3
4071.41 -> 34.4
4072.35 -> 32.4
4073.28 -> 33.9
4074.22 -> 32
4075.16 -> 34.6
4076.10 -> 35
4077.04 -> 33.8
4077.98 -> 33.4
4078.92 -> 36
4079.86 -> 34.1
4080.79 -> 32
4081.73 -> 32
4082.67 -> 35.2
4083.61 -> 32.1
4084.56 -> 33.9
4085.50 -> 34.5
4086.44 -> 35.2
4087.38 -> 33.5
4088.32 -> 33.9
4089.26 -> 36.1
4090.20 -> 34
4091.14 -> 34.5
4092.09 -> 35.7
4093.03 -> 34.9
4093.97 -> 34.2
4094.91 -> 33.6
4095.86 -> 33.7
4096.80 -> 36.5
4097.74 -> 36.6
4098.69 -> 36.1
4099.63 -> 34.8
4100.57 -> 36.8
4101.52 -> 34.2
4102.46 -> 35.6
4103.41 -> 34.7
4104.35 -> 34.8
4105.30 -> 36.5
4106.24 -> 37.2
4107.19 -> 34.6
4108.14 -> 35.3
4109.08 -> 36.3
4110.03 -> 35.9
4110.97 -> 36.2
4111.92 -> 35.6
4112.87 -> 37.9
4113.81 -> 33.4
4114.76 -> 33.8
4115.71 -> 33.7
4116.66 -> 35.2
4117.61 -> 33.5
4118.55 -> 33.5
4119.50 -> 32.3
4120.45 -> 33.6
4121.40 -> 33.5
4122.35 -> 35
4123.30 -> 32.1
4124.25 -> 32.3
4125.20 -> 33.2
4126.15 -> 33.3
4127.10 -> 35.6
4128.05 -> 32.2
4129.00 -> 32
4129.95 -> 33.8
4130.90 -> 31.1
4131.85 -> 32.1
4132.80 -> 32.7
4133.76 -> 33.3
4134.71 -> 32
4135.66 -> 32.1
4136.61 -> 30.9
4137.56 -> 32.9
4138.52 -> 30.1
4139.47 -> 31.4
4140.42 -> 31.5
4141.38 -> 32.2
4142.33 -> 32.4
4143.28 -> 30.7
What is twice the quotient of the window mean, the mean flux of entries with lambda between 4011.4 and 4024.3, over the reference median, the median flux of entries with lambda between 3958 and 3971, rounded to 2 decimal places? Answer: 1.69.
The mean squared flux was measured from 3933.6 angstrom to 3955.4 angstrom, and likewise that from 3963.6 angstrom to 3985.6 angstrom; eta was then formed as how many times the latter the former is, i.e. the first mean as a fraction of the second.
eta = 0.97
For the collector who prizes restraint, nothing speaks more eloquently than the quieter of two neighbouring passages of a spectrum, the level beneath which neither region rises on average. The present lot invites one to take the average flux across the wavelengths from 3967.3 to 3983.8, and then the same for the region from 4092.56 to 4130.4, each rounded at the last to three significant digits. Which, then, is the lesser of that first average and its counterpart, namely 34.6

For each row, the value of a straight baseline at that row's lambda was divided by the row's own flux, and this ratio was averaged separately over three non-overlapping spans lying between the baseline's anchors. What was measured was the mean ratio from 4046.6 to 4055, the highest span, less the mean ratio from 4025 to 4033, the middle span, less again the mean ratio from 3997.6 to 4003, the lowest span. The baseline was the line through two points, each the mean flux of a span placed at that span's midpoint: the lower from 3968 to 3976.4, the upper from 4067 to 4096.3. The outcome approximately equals -1.137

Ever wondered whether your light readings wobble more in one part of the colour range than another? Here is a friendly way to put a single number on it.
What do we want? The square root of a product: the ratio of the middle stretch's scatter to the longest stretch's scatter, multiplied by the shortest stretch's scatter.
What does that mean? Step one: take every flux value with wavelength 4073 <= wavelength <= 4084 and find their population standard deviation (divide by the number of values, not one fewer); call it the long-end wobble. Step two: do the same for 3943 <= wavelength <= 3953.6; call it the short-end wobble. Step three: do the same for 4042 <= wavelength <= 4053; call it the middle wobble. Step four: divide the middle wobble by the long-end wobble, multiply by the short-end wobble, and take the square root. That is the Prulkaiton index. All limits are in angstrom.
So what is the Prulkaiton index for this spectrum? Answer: 1.05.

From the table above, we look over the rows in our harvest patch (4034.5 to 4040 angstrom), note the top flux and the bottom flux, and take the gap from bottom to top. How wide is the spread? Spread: 3.9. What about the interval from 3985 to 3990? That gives 2.6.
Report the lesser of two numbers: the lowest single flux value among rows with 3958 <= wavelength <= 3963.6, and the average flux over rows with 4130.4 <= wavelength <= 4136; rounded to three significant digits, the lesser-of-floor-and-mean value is 32.2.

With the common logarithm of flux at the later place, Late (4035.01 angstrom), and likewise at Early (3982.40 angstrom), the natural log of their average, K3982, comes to 0.411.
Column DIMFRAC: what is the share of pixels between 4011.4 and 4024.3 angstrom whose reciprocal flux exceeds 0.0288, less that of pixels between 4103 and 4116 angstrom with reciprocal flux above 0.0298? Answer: 0.93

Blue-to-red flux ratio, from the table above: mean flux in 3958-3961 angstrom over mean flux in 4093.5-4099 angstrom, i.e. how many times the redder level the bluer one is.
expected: 1.08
